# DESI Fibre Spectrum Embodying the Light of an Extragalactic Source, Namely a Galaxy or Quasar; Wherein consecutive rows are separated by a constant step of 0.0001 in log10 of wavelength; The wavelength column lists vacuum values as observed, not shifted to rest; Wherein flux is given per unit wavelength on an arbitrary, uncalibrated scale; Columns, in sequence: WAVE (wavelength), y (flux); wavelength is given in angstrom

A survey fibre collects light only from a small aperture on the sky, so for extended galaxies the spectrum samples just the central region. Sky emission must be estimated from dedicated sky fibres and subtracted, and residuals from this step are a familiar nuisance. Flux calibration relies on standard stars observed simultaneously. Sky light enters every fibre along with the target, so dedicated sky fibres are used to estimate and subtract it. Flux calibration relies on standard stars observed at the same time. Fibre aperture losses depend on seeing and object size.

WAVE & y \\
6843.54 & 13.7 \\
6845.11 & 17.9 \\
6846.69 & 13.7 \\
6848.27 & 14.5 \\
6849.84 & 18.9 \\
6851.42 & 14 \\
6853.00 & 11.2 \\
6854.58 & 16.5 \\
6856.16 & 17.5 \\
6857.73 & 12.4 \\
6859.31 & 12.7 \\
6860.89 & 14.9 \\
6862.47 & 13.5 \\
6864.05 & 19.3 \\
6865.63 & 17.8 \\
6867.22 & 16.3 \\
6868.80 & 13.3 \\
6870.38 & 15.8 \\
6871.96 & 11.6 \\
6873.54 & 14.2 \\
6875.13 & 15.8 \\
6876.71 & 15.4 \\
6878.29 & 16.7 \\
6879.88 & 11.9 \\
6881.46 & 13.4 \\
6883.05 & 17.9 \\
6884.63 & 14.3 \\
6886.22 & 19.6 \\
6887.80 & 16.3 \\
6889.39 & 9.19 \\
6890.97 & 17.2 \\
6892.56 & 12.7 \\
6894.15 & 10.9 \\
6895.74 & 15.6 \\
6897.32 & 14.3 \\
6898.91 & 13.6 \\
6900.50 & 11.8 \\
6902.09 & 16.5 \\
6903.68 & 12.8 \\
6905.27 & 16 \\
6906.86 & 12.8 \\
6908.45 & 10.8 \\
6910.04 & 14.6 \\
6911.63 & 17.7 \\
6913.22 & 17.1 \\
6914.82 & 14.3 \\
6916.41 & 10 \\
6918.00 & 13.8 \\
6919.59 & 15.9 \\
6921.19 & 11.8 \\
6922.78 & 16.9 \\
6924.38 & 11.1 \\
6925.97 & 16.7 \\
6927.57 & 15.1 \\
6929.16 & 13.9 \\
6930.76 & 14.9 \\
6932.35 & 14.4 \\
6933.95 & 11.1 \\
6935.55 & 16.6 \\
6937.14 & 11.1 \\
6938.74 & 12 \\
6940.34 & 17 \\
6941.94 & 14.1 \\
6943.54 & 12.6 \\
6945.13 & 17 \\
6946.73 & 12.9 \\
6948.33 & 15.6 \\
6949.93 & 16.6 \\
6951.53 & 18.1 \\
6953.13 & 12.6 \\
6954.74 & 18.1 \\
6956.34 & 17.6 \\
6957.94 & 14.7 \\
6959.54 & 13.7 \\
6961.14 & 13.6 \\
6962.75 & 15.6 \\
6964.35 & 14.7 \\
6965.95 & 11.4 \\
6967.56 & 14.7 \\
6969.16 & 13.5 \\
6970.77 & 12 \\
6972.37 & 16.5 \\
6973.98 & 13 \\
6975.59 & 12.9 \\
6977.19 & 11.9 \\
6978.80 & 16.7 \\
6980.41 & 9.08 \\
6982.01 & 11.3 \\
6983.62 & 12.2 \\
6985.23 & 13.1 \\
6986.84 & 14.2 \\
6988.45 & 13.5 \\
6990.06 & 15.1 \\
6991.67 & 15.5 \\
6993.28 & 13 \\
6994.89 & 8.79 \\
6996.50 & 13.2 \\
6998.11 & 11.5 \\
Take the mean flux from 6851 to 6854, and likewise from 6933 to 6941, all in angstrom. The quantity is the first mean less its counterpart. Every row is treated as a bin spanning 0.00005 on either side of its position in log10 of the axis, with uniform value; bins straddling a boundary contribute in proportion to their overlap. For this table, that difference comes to -1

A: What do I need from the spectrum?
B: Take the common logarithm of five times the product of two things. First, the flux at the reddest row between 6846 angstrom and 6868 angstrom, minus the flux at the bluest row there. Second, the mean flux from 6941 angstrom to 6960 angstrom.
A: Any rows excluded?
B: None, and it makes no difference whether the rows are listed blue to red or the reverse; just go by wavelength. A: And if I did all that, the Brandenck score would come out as 2.30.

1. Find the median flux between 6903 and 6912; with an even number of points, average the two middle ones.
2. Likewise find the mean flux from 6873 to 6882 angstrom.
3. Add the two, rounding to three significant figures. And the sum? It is 28.3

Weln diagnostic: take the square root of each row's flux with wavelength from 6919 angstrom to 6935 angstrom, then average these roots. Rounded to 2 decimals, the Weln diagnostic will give 3.76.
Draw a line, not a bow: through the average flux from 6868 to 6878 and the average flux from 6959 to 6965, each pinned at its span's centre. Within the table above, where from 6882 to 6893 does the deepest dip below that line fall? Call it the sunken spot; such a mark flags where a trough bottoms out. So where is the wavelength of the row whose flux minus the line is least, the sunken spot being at 6889.39 angstrom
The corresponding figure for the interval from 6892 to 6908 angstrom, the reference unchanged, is 6894.15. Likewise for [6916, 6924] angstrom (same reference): 6916.41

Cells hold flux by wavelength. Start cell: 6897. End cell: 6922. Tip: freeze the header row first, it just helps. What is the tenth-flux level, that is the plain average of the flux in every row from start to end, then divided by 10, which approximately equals 1.40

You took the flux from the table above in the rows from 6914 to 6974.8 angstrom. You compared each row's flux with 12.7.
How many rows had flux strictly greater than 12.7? 28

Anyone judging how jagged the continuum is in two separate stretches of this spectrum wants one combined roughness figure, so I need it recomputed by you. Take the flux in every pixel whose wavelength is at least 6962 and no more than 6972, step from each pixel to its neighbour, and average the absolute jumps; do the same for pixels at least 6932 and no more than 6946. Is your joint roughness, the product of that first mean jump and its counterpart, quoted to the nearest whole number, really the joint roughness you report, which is 7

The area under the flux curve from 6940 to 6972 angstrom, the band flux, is 474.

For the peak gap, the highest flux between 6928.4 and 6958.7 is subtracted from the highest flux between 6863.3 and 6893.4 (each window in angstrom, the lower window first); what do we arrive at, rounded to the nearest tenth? 1.5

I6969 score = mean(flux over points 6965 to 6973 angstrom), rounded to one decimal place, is 13.6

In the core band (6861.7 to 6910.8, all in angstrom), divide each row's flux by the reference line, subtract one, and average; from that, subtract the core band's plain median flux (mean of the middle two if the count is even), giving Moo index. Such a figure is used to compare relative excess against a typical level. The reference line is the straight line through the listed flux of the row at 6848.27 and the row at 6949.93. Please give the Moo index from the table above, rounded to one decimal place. -14.3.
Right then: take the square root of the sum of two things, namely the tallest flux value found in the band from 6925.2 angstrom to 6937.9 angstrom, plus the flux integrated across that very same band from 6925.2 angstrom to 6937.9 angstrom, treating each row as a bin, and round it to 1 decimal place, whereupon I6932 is 14.1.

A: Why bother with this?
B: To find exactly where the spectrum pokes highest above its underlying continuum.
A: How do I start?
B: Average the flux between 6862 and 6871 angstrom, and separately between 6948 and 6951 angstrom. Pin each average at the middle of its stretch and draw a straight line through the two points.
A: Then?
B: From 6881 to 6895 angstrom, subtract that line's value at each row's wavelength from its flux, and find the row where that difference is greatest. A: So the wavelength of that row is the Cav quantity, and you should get 6886.22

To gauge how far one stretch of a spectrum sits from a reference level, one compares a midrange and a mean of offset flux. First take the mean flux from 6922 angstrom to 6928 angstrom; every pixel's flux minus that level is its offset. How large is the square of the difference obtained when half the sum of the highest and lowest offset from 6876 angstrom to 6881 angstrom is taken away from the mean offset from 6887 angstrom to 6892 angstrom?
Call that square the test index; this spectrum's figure 0.0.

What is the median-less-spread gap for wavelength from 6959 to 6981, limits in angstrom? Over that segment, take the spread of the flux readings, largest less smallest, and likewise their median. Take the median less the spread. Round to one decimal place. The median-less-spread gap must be 5.9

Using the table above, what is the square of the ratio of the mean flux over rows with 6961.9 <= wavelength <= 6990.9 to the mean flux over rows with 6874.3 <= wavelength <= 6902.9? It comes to 0.84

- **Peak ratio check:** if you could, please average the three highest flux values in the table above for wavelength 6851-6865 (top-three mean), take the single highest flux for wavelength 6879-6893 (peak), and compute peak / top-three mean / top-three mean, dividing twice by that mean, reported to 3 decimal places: 0.062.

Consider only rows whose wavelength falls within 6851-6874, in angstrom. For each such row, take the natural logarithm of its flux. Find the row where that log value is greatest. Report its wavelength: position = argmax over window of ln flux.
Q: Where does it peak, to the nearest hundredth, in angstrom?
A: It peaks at 6864.05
